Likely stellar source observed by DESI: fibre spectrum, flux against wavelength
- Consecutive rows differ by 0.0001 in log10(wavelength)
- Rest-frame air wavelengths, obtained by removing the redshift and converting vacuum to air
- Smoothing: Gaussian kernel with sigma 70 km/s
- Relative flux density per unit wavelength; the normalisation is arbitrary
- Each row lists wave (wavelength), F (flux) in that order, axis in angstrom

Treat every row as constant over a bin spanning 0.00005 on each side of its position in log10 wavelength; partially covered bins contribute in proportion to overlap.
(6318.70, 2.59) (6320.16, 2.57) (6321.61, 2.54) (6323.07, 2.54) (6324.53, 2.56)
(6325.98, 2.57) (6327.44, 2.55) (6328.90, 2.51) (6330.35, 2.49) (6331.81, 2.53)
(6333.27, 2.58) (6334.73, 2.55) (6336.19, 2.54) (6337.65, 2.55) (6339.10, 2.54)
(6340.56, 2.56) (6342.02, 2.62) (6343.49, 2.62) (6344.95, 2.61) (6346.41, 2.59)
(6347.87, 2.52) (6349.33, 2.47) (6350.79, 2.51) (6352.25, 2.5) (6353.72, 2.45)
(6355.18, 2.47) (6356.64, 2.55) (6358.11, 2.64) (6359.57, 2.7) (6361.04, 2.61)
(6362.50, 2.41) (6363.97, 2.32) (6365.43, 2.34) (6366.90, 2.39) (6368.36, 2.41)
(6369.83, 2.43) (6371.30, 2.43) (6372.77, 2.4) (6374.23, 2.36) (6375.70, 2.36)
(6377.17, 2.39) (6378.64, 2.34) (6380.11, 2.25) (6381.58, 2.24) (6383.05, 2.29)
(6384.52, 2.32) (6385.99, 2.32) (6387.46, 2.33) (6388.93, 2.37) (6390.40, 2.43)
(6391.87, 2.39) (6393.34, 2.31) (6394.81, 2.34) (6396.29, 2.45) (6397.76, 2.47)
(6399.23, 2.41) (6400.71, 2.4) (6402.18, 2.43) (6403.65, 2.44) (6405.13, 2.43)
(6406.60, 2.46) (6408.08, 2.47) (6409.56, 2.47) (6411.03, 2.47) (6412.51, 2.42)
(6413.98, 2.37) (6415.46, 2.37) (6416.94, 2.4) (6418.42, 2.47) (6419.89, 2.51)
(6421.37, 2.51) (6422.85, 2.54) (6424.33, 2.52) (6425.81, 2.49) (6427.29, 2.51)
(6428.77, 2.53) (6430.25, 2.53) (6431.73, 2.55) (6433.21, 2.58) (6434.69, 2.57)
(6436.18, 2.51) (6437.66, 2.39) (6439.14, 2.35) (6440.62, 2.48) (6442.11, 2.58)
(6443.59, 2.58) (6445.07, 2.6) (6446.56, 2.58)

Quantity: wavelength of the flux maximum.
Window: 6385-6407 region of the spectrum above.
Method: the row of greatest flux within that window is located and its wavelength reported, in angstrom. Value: 6397.76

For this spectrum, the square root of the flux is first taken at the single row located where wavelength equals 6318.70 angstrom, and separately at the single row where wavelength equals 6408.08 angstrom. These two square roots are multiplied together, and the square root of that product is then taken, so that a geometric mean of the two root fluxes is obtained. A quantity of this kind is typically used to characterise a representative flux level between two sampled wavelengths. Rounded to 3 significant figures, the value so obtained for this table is 1.59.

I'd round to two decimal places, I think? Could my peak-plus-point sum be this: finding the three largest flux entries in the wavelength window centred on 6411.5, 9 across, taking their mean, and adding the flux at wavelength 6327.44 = 5.02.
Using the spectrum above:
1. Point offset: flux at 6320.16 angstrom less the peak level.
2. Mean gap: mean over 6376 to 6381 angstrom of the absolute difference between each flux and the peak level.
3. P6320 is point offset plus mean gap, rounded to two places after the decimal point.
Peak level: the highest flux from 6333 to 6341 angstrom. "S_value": 0.24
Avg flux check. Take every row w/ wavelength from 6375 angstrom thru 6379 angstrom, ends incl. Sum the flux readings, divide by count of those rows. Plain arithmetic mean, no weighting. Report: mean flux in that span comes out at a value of 2.36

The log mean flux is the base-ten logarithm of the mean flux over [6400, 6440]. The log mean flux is 0.393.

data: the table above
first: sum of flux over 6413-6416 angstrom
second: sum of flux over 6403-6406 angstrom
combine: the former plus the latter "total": 9.6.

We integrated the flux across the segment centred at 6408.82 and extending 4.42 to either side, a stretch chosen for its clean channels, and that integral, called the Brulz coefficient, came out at 21.7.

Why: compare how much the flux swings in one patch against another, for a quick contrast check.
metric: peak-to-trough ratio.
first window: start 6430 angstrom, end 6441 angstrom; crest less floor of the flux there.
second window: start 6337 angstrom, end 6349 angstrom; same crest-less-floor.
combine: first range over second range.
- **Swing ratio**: 2.30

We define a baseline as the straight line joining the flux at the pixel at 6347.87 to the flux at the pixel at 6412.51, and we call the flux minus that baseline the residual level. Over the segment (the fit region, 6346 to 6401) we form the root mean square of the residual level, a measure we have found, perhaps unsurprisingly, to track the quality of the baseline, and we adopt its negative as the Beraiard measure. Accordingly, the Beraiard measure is -0.110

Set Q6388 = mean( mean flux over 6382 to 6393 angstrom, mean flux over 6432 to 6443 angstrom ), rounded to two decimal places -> 2.42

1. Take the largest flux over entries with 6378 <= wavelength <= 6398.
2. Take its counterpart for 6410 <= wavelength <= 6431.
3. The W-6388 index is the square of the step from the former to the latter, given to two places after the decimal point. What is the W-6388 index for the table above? 0.00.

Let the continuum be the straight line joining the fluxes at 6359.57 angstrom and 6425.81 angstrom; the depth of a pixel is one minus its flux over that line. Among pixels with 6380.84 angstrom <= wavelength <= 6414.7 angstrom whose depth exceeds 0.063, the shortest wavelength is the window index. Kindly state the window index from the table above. 6381.58 angstrom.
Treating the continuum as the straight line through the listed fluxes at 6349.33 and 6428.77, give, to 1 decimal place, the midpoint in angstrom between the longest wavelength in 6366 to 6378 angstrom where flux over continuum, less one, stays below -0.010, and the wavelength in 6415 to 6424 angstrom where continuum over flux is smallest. 6400.0 angstrom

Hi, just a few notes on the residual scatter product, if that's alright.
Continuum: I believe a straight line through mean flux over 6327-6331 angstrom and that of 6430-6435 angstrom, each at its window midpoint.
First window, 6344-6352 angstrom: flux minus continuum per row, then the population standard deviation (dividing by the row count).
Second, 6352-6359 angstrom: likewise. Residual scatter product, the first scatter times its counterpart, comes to 0.004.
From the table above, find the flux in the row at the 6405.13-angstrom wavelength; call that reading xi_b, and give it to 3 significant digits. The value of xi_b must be 2.43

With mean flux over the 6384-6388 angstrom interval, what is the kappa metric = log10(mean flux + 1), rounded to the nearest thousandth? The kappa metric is 0.522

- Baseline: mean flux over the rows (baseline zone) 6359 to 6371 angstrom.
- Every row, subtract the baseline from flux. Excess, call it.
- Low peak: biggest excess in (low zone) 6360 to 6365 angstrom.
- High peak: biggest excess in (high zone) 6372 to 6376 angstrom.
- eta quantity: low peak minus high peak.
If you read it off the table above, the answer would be 0.21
